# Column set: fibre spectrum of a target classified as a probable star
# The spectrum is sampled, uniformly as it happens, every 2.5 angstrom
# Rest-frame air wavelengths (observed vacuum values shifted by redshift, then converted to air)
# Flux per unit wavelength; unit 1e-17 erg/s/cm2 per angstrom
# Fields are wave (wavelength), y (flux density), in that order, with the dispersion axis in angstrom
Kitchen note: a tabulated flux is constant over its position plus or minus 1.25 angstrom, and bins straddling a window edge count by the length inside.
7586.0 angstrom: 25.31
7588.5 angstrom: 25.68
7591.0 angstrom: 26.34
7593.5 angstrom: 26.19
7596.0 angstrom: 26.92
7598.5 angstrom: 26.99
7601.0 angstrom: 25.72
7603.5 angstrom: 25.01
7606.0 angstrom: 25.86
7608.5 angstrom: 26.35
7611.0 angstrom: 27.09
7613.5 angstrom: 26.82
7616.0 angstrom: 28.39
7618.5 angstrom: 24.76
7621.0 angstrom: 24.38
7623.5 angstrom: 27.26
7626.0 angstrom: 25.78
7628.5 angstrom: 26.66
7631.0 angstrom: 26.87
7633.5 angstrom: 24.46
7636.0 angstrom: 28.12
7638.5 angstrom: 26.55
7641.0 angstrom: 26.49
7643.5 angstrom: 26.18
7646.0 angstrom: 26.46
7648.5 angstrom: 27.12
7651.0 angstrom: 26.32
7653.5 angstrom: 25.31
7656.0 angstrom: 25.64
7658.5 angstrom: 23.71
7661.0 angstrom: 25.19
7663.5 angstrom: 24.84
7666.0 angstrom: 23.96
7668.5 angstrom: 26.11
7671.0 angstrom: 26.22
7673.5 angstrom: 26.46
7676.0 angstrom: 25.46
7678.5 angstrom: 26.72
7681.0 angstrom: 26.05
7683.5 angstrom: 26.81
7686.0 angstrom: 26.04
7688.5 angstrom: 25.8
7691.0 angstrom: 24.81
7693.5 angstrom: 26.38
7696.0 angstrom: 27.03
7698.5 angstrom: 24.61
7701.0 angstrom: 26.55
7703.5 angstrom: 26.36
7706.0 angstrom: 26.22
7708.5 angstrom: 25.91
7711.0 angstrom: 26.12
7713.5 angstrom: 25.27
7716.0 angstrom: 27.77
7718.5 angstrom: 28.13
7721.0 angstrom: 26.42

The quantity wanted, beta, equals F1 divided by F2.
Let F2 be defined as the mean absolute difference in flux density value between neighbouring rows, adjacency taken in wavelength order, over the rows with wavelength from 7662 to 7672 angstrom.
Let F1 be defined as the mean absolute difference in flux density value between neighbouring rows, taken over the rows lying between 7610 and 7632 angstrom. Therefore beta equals 1.3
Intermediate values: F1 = 1.41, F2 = 1.05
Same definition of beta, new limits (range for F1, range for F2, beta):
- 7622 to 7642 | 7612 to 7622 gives 0.8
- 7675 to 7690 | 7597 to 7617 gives 0.9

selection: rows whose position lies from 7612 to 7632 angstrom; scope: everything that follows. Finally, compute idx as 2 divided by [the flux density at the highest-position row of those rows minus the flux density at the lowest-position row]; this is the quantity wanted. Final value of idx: 40.0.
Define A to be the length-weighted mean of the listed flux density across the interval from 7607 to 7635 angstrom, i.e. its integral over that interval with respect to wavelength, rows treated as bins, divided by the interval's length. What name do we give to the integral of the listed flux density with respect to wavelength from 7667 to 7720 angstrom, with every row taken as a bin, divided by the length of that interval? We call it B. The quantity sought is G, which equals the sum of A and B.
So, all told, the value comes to 52.5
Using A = 26.3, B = 26.2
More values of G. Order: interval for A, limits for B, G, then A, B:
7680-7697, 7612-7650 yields 52.5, 26.1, 26.4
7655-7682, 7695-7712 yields 51.6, 25.5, 26.1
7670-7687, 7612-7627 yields 52.5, 26.3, 26.3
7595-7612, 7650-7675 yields 51.6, 26.3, 25.4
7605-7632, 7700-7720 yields 52.9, 26.4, 26.5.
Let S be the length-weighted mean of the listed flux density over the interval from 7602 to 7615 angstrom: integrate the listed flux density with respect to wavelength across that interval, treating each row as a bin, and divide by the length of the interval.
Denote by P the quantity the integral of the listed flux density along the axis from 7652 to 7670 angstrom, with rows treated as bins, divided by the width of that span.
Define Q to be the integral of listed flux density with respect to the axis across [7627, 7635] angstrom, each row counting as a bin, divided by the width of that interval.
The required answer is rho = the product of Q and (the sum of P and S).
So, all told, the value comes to 1336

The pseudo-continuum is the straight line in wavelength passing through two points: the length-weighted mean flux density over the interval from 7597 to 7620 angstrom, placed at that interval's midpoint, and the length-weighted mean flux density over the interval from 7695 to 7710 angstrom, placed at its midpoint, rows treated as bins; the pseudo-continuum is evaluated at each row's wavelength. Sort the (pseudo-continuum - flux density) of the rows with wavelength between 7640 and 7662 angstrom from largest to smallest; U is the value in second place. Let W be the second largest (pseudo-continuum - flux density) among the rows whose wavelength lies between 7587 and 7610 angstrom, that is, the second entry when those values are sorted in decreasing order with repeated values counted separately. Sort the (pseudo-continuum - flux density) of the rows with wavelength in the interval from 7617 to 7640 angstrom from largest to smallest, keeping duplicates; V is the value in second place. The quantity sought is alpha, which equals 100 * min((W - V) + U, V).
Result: -11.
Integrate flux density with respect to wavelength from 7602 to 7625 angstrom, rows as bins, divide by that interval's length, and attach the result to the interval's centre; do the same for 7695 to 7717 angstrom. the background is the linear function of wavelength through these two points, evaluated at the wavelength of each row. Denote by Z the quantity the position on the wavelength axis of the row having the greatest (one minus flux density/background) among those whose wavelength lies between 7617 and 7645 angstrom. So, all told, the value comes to 7621.0 angstrom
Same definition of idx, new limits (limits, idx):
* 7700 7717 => 1.6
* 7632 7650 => 0.8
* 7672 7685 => 5.7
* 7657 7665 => 1.8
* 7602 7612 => 1.0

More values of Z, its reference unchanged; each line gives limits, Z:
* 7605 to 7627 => 7621.0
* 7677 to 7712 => 7698.5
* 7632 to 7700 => 7658.5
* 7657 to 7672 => 7658.5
